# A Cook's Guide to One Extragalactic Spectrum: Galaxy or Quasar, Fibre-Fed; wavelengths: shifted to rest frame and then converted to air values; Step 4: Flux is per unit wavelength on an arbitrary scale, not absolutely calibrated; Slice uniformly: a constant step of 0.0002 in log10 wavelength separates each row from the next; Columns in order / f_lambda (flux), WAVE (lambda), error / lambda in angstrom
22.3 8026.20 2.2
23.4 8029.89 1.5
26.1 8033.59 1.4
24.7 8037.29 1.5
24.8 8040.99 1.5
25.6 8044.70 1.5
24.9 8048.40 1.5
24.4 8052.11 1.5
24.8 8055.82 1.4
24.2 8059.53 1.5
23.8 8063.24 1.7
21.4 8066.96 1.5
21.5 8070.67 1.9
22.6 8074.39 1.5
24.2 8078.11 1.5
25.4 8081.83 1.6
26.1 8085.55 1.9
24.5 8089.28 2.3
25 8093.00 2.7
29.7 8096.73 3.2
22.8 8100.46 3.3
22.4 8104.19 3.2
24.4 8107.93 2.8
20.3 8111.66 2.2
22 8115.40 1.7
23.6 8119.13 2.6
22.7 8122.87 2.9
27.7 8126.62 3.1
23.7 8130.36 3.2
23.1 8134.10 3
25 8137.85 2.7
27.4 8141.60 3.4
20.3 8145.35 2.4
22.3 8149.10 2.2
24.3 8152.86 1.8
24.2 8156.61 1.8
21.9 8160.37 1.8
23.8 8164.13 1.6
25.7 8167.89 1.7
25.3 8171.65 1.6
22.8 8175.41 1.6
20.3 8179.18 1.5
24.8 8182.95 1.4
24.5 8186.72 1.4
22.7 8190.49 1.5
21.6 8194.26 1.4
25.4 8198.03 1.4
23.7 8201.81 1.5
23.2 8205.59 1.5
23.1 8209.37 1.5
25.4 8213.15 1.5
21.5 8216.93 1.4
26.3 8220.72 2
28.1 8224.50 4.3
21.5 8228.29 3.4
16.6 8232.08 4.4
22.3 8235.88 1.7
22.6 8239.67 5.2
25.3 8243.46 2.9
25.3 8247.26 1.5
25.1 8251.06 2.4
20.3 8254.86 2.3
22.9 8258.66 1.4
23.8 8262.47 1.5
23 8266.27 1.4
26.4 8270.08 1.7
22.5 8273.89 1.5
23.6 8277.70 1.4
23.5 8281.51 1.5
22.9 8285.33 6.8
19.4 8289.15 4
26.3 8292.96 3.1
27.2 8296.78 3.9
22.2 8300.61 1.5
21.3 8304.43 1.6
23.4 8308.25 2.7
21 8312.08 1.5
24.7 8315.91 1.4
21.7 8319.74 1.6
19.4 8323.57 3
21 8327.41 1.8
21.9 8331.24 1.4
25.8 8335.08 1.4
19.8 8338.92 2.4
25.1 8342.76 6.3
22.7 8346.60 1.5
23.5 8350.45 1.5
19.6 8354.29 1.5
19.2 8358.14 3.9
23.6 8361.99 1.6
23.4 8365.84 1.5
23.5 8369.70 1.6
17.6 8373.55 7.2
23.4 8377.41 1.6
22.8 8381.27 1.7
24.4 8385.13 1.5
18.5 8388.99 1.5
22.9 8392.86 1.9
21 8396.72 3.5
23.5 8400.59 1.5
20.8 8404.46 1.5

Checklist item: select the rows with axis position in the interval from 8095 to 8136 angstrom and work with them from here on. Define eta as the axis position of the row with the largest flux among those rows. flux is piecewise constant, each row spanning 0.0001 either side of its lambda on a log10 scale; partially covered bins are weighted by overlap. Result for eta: 8096.73 angstrom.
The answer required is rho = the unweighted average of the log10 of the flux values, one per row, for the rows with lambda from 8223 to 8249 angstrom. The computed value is 1.36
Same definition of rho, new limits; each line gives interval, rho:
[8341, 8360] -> 1.34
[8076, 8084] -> 1.39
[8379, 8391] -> 1.34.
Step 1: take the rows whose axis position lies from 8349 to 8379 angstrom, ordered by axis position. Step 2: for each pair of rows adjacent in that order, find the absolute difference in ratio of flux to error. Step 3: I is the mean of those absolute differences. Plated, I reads 6.68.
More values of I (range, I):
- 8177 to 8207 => 1.78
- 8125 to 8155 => 1.43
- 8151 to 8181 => 1.04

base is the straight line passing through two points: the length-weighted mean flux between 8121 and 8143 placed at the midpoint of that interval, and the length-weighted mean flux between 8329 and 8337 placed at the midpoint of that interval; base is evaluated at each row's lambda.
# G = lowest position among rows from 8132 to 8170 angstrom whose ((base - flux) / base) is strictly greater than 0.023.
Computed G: 8134.10 angstrom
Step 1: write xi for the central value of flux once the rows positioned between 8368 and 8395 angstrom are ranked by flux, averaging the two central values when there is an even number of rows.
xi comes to 22.9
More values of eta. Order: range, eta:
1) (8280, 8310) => 8296.78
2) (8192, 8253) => 8224.50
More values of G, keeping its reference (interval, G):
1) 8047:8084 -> 8052.11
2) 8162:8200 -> 8164.13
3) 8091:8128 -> 8100.46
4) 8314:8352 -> 8319.74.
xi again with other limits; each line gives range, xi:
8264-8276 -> 23.0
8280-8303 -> 23.2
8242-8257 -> 25.2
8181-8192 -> 24.5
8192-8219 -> 23.2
